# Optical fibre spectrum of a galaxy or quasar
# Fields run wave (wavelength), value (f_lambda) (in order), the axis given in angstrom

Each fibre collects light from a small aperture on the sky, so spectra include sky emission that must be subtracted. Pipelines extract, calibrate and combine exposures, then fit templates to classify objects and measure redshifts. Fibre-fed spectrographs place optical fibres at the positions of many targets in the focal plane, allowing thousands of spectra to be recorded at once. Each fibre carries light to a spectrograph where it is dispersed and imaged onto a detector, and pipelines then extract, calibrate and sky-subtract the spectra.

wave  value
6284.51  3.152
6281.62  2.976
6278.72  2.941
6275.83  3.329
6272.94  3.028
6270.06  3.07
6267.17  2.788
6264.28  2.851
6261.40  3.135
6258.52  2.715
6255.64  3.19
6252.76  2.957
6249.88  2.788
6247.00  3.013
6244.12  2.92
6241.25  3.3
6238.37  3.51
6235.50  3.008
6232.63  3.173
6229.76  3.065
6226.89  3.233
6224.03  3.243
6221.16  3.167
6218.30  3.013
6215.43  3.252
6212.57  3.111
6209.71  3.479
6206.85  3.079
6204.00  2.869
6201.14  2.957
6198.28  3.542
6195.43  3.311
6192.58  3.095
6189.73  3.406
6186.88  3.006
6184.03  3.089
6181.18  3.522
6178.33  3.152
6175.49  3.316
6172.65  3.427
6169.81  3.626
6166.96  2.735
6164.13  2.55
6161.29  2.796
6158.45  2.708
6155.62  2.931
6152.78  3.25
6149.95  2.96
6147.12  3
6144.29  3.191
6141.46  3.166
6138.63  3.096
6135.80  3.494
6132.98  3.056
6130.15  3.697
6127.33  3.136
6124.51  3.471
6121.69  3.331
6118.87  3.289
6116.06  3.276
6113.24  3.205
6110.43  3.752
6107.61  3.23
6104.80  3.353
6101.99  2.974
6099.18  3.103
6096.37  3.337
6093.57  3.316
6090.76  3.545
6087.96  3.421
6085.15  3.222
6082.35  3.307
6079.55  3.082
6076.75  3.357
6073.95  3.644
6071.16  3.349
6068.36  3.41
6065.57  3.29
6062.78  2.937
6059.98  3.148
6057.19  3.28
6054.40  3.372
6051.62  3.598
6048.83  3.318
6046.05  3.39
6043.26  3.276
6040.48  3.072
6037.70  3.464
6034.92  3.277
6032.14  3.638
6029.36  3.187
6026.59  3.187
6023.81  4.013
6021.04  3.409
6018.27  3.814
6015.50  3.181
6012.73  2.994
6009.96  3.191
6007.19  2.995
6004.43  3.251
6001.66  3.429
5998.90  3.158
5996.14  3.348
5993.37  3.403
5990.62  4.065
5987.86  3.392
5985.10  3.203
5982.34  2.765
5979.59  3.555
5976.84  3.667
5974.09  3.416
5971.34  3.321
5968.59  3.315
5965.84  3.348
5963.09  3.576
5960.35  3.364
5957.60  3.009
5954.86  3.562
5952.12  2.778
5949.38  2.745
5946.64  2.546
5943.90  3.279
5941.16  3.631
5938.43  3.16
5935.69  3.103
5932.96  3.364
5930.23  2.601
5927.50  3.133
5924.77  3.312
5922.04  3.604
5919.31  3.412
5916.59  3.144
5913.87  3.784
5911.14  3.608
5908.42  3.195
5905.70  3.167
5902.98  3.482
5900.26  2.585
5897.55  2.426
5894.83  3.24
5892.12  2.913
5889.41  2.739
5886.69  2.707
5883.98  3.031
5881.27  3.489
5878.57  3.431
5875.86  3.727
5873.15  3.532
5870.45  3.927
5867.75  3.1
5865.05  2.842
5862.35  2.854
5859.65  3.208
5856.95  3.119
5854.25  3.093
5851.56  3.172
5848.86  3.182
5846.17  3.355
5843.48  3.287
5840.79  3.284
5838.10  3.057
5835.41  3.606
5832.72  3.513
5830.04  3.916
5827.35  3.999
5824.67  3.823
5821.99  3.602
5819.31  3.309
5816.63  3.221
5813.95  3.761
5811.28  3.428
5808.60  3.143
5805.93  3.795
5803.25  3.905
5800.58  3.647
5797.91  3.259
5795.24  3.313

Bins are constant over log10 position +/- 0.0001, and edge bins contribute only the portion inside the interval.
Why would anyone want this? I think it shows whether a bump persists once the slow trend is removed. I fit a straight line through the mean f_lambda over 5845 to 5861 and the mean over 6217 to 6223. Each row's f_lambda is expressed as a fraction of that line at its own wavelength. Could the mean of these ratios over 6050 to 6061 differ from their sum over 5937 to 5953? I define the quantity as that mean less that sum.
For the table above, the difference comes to -4.7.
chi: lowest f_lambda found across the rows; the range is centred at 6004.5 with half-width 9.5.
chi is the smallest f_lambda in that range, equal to 2.994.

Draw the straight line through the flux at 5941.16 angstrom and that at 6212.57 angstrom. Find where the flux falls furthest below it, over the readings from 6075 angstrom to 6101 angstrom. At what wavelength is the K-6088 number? 6079.55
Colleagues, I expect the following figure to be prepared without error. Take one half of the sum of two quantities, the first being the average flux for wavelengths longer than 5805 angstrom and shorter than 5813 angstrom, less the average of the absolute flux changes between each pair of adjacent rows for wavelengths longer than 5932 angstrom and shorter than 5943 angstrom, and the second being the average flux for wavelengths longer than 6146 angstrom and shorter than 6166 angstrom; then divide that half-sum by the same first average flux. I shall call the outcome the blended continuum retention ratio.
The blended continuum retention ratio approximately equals 0.88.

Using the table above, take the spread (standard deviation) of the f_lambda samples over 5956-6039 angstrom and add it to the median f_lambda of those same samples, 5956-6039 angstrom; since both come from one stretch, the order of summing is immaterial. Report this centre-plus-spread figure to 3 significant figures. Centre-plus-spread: 3.63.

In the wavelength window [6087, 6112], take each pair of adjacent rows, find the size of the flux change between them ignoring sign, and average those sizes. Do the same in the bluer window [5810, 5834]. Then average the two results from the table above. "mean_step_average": 0.244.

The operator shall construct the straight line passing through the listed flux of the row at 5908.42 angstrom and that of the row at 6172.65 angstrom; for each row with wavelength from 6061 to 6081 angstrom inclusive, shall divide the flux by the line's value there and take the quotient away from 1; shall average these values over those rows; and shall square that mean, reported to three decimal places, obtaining 0.000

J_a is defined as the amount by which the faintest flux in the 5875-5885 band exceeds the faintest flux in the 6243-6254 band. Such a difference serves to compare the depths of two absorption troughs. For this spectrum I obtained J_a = 0.24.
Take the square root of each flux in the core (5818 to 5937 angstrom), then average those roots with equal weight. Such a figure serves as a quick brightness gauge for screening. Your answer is 1.81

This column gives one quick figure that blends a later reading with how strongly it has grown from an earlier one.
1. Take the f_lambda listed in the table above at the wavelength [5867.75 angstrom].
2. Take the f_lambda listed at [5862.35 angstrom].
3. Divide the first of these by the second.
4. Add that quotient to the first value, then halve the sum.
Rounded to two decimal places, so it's 2.09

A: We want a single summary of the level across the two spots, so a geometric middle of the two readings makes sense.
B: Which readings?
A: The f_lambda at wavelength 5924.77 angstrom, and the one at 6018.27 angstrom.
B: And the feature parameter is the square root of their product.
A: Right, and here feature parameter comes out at 3.55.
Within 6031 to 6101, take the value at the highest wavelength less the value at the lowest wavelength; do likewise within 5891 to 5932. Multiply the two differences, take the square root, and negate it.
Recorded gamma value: -0.41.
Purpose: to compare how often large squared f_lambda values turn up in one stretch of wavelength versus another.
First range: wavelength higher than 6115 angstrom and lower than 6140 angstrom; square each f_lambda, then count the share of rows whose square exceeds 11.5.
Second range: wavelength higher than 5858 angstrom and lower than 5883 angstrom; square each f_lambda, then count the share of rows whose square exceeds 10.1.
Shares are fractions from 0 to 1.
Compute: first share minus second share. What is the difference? -0.3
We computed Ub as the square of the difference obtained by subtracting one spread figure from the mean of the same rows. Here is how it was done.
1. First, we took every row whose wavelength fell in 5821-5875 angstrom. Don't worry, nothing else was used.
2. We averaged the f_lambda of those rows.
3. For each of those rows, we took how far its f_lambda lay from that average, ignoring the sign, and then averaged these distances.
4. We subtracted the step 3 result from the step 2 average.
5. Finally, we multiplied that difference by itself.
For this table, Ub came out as 9.5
